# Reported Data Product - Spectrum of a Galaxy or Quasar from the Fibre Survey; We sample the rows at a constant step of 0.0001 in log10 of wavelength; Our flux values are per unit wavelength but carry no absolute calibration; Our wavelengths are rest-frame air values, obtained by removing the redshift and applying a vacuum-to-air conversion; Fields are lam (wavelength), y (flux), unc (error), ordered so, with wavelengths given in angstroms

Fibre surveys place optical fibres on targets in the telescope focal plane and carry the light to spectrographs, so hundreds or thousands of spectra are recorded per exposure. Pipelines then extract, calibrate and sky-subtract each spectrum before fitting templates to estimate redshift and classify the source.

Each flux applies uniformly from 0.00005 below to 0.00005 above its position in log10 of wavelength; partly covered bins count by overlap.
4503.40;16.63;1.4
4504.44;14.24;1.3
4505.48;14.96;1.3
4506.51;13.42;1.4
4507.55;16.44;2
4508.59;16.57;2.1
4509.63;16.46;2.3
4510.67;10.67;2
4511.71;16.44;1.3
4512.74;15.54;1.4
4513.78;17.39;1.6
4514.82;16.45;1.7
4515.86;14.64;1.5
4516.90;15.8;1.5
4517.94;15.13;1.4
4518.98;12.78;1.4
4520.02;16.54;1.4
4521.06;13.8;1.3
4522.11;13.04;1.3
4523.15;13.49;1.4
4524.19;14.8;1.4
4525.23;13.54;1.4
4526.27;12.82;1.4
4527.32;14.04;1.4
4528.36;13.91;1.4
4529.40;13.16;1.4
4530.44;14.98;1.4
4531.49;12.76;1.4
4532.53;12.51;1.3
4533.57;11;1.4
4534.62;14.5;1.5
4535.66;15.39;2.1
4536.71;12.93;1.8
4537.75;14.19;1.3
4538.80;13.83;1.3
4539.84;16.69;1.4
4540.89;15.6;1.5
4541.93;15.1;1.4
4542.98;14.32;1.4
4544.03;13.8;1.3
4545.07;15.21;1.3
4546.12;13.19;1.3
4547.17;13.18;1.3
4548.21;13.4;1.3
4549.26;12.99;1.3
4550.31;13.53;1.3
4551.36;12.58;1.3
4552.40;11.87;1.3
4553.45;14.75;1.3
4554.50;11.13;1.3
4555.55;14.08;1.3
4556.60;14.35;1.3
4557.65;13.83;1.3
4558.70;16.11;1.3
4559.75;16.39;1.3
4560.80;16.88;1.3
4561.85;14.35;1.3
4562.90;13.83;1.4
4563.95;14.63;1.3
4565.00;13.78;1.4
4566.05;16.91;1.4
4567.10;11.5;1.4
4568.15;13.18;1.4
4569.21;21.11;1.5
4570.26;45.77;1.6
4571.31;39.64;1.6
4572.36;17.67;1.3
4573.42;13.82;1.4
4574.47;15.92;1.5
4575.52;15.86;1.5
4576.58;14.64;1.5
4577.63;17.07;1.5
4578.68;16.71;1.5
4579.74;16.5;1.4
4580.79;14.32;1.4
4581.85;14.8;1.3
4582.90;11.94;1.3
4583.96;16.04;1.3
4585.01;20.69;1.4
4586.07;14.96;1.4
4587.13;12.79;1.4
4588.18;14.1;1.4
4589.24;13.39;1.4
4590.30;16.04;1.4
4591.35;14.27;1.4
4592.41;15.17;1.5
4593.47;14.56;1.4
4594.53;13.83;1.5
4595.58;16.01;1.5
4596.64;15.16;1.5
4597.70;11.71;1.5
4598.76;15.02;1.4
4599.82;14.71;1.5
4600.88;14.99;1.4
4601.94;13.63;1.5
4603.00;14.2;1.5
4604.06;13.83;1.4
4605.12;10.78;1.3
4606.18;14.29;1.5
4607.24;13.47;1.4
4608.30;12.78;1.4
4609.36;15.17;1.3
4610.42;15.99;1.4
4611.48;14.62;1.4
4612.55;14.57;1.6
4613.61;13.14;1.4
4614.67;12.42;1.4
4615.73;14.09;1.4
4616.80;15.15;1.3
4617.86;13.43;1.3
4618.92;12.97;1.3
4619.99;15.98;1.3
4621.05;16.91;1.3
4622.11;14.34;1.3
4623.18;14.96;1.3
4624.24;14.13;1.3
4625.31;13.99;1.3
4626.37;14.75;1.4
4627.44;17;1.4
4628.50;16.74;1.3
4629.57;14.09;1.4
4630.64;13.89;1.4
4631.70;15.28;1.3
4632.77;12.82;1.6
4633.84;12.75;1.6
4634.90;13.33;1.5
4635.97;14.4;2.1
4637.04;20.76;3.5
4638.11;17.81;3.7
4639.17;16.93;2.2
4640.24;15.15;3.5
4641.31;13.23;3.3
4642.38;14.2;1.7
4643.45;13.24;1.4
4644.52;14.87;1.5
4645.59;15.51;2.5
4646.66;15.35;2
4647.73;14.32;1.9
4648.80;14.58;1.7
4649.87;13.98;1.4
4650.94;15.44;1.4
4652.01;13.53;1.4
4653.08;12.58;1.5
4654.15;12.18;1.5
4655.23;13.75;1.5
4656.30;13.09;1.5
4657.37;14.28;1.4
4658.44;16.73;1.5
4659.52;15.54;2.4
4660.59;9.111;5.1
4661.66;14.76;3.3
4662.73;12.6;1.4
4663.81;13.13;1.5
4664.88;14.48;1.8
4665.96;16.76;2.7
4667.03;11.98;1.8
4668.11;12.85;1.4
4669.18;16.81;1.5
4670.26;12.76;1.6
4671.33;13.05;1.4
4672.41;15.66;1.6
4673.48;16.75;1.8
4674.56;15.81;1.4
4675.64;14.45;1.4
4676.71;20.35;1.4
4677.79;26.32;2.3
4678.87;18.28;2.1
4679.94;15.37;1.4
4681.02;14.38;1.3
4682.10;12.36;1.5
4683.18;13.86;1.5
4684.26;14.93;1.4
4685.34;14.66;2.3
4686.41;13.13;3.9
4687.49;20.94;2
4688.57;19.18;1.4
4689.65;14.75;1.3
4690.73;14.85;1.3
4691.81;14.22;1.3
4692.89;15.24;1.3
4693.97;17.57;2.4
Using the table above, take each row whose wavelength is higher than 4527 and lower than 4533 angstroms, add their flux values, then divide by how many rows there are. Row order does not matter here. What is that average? 13.6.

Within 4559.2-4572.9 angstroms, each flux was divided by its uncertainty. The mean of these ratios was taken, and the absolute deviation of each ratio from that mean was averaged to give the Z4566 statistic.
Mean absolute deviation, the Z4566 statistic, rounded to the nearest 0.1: 4.0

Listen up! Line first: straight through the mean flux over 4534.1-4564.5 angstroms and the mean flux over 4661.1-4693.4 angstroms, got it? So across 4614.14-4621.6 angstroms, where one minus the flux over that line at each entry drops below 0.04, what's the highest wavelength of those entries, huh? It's 4621.05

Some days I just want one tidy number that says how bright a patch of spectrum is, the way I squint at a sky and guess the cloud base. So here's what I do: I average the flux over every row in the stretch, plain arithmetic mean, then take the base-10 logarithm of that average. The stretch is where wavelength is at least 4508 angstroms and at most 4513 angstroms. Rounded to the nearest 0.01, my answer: 1.18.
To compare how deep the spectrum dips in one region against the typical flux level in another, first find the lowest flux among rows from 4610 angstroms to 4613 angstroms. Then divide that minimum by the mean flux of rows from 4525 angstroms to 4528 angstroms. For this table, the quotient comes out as 1.08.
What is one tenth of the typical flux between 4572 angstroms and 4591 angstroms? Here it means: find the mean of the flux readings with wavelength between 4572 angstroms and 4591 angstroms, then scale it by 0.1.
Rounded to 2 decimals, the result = 1.54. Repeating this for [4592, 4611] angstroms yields 1.42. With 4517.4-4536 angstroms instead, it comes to 1.38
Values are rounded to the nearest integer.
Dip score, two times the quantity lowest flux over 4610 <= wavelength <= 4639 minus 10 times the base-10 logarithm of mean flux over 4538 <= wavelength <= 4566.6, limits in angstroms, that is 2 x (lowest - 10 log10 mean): 2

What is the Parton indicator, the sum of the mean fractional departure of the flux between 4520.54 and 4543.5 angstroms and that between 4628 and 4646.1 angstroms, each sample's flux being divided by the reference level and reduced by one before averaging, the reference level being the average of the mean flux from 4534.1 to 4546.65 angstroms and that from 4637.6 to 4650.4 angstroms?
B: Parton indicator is -0.038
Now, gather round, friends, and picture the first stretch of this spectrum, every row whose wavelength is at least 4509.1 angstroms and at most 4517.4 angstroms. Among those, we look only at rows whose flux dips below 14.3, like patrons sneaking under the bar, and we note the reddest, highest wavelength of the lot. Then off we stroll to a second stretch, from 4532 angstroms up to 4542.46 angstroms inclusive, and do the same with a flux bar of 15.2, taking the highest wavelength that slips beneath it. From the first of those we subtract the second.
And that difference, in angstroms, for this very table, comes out -31.3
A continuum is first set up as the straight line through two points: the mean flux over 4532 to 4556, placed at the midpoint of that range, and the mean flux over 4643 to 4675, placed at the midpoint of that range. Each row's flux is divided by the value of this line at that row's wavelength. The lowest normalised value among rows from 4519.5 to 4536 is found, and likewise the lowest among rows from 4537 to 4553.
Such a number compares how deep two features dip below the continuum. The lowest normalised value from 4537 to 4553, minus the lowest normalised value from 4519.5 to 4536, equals 0.06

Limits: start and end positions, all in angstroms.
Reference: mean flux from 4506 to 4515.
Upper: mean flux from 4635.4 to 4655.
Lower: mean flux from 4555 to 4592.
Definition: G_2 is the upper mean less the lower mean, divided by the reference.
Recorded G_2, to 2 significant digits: -0.12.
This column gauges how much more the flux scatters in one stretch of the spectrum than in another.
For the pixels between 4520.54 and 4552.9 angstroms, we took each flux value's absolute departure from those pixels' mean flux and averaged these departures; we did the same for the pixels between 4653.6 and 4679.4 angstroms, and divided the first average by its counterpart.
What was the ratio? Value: 0.38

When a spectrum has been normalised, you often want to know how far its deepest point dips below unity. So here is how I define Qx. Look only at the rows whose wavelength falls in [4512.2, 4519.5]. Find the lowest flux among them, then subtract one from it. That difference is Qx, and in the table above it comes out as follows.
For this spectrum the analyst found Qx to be 11.8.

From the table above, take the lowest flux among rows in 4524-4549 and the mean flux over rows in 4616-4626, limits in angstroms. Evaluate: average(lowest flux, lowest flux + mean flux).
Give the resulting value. 18.3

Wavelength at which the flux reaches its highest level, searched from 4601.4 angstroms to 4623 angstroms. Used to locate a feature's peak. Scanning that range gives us 4621.05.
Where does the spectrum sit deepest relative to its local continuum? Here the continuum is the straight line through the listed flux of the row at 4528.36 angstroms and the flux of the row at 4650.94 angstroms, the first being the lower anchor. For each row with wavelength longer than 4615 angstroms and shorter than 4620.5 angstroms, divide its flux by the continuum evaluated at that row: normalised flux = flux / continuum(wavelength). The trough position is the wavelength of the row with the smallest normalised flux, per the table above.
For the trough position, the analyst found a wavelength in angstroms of 4618.92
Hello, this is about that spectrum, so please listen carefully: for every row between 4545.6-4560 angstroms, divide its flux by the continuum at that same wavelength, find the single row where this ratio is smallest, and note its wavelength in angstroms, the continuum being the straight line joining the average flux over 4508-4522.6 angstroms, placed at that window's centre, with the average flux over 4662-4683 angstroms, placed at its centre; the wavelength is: 4554.50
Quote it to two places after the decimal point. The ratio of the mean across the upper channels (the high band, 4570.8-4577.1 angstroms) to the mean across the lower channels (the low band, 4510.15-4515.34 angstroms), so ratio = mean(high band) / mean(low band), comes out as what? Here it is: 1.28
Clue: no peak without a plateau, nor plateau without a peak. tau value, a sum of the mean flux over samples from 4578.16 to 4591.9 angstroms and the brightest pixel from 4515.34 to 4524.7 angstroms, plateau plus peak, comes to 31.7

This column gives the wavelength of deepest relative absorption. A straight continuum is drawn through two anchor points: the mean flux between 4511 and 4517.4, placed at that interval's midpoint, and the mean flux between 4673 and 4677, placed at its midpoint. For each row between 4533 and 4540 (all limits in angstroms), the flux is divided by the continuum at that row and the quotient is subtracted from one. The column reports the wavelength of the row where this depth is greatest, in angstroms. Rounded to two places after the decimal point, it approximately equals 4533.57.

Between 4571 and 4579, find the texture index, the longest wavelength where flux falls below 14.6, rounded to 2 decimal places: 4573.42 angstroms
